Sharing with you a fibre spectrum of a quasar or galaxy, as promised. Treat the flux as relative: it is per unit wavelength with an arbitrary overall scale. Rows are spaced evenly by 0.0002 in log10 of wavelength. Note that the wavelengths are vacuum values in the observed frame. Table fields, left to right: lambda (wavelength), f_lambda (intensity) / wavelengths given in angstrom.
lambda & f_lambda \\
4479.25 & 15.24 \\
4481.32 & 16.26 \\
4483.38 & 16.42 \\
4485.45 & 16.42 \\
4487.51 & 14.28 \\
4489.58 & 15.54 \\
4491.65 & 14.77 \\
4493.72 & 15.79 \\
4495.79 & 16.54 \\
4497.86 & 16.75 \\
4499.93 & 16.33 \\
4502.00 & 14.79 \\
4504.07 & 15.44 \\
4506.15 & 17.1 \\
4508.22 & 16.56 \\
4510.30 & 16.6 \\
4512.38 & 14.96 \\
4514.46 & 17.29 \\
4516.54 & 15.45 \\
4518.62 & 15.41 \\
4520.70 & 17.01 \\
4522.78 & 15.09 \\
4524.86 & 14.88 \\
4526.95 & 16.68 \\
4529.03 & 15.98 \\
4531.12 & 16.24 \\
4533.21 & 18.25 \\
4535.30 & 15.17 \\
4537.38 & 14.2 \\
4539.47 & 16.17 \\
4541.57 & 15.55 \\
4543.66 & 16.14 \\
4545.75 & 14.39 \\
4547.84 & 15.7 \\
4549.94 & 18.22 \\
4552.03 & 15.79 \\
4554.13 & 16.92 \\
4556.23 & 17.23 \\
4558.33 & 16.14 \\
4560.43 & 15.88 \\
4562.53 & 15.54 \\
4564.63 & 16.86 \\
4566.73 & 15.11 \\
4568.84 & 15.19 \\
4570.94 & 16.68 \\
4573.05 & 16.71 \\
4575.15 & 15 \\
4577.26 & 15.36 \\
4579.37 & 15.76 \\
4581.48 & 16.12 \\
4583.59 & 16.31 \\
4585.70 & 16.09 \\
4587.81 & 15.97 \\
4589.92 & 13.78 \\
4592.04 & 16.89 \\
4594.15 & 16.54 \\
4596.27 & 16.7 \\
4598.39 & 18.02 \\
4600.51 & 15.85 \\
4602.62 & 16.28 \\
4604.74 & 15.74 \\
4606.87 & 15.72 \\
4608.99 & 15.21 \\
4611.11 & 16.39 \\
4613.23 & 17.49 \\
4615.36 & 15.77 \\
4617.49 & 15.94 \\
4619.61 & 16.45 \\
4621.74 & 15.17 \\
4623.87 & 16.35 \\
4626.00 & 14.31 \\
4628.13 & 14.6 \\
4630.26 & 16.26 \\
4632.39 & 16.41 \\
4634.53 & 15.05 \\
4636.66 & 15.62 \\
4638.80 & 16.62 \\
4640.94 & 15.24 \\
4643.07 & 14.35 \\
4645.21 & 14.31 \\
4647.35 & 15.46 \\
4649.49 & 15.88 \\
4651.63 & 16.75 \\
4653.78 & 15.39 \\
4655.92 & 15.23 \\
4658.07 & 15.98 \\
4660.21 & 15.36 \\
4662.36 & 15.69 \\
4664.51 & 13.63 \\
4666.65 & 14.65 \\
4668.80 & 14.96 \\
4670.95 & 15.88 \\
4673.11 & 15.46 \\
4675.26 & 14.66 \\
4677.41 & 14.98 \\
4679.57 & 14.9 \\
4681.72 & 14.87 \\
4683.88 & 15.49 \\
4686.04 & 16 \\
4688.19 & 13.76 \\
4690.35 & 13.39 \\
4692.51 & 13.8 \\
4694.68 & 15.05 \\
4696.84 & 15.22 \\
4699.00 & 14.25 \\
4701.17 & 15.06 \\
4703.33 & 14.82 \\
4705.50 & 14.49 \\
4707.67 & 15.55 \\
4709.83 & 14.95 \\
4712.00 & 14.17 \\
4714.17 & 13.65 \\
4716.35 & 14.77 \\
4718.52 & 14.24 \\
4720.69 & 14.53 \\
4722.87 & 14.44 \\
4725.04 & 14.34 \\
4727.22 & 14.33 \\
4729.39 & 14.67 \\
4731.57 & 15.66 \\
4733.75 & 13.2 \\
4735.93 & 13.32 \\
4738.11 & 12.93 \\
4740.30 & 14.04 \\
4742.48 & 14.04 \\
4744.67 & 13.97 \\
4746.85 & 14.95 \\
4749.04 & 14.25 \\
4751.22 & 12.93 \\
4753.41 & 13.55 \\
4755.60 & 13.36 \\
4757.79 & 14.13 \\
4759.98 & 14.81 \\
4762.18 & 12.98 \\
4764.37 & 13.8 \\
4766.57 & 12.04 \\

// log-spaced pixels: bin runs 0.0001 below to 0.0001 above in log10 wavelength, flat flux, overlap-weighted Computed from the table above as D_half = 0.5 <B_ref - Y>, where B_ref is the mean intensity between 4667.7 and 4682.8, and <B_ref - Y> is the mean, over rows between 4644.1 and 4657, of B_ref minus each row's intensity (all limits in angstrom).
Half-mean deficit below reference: -0.20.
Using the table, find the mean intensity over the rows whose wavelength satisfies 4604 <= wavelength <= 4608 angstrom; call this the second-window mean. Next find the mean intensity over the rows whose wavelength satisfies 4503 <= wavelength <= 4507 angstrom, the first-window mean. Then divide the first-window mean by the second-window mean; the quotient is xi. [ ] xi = 1.03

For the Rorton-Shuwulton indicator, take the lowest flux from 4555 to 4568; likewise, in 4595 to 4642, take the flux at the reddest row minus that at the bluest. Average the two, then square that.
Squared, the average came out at 47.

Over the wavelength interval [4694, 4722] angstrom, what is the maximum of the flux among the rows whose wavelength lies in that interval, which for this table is 15.55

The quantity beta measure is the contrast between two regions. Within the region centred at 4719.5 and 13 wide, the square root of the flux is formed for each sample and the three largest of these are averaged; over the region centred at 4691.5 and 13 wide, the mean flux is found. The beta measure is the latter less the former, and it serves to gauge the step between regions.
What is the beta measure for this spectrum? 10.7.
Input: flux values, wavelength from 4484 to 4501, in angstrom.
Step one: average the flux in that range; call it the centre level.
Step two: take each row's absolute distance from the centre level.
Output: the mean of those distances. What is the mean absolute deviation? 0.71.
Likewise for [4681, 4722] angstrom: 0.57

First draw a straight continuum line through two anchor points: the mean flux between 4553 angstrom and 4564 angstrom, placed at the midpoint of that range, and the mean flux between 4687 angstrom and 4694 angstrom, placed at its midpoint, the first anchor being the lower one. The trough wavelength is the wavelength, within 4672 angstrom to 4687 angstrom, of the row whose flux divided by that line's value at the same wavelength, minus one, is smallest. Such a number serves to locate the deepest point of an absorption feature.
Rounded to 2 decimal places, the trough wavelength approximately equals 4675.26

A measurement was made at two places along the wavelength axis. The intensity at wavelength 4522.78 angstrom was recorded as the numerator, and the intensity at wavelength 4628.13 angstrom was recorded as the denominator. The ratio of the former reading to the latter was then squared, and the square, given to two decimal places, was 1.07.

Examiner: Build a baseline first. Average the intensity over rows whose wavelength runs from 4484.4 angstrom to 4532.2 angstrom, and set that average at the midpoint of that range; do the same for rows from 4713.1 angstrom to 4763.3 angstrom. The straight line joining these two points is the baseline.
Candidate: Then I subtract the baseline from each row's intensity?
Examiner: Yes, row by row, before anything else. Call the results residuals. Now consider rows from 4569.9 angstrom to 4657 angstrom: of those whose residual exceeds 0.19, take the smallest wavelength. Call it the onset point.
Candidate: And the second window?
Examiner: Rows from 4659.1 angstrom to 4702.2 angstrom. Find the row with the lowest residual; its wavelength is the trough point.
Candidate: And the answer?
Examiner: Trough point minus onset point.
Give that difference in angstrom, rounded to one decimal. 119.4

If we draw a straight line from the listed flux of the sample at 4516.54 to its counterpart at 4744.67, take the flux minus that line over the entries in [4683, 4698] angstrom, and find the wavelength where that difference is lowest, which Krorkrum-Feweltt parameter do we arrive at 4690.35 angstrom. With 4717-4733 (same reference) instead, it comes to 4718.52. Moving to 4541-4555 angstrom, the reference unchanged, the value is 4545.75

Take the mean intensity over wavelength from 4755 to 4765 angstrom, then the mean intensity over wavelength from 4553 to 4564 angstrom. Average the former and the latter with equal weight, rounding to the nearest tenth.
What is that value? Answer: 15.1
